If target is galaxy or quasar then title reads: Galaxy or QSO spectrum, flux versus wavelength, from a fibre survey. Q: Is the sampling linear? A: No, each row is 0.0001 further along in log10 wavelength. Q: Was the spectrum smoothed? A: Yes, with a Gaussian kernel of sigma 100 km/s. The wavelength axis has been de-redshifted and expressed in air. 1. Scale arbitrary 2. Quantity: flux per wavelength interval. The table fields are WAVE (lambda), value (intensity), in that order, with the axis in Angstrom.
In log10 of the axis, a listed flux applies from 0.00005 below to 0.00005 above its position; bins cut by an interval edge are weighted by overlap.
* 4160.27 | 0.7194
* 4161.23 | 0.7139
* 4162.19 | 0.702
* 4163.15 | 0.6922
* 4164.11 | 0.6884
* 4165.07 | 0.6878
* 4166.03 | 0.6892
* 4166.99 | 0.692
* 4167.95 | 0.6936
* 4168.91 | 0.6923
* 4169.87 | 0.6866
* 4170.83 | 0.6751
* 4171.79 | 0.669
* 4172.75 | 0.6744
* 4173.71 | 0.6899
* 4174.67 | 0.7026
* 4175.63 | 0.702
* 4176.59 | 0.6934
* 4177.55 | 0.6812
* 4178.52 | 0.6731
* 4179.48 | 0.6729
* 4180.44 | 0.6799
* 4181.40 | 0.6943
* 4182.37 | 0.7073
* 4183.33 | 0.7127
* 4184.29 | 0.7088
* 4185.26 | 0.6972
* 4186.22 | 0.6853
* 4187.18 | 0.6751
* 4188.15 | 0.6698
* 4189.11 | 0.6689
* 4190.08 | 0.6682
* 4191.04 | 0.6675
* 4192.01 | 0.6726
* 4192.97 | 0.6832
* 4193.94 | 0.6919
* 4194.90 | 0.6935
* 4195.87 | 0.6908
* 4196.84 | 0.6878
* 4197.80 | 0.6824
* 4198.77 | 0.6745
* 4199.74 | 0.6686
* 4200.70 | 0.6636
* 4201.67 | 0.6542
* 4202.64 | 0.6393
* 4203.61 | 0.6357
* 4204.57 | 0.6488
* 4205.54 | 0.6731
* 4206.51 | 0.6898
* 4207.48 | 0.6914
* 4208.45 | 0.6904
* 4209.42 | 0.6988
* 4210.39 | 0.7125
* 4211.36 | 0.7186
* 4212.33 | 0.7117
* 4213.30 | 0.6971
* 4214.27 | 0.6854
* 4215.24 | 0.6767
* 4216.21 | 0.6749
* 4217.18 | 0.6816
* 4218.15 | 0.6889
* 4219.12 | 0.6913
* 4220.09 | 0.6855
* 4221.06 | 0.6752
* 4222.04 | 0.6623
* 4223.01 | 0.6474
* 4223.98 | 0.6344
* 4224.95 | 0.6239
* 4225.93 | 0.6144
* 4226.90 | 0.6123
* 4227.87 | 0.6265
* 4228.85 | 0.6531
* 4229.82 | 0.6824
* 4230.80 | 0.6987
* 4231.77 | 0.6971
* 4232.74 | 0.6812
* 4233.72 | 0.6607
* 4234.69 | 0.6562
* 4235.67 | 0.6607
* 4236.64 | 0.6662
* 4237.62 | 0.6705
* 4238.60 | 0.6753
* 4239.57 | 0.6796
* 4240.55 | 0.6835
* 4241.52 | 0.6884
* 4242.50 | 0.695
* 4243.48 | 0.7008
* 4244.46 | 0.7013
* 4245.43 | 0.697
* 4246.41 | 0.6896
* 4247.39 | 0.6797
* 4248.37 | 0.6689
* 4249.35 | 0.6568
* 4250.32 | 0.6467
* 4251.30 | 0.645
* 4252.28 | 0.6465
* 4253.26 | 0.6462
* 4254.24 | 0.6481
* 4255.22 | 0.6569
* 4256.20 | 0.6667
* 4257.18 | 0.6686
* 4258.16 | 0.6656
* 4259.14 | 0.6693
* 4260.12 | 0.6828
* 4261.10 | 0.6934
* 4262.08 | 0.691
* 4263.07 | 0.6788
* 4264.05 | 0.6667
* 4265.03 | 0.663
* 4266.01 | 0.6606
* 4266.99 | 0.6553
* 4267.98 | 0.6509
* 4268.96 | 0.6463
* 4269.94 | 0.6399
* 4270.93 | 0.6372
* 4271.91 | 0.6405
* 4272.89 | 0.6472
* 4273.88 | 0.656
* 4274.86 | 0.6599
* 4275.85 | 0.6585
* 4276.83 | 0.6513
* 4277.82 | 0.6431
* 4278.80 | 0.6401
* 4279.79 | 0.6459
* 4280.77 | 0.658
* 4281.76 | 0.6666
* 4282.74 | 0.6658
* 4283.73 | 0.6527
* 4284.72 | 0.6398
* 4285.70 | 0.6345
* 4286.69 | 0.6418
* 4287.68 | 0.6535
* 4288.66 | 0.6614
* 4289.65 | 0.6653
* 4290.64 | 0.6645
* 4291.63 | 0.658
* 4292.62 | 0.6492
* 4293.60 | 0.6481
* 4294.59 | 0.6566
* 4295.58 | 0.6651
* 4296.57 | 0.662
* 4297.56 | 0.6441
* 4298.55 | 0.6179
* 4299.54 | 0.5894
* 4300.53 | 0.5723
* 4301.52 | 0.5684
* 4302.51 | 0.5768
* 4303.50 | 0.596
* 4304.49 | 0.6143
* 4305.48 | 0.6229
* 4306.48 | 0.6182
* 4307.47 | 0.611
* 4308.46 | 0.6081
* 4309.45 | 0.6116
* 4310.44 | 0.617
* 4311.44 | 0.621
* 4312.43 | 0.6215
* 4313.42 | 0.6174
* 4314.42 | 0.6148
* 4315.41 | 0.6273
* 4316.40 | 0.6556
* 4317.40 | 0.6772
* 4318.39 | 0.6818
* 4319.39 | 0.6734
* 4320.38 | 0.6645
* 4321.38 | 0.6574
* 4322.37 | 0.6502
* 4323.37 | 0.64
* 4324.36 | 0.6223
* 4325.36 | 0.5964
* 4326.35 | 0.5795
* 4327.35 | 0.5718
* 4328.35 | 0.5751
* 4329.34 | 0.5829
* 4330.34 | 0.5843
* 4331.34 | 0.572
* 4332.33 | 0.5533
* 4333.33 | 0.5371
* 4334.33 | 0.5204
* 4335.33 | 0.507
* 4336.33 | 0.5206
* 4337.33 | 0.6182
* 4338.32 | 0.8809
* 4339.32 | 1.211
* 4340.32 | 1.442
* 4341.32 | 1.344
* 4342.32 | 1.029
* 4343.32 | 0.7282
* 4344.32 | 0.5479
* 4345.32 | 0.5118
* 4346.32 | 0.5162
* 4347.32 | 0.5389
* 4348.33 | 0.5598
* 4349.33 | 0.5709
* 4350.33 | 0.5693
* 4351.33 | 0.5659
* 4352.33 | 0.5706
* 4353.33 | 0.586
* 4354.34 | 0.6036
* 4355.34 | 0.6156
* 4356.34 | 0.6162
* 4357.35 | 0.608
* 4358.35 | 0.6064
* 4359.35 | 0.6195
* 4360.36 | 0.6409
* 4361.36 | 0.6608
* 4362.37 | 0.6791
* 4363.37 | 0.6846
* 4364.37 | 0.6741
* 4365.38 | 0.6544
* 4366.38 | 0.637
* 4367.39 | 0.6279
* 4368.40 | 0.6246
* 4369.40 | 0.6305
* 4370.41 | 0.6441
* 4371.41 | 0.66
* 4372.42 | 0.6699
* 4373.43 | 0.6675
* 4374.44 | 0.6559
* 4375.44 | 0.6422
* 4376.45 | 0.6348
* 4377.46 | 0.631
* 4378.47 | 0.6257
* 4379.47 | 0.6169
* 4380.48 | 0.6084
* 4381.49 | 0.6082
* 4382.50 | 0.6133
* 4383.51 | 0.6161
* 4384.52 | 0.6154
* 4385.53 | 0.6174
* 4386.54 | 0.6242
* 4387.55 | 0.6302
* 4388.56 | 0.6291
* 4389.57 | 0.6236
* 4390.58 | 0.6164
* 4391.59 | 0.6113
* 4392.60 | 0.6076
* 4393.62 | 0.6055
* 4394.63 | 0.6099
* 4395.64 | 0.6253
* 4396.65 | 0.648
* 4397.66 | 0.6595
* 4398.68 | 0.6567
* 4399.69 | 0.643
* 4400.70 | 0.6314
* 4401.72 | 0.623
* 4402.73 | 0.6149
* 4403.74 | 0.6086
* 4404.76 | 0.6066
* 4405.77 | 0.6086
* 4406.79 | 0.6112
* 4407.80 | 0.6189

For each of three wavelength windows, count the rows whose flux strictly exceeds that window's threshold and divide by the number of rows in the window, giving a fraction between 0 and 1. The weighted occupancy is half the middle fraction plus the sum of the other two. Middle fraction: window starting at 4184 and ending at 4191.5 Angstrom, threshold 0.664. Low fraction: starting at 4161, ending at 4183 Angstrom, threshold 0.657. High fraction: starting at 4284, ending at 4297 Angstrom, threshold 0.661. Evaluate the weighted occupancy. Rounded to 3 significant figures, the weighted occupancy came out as 1.88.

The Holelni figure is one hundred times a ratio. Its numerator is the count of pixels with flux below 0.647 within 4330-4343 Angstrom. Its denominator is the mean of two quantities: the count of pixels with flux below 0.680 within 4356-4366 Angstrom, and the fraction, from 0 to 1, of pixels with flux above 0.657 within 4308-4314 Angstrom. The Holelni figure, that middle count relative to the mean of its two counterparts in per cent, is 178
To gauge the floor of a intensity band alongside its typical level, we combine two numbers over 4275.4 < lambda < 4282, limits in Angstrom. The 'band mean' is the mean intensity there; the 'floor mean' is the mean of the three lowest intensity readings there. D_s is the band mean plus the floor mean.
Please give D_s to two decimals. 1.29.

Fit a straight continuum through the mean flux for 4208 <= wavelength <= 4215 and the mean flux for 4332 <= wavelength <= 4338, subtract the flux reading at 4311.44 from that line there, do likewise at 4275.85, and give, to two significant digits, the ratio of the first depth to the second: 1.2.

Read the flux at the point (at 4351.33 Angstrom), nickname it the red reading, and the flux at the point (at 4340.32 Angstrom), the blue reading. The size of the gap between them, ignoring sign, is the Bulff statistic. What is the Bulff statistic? 0.88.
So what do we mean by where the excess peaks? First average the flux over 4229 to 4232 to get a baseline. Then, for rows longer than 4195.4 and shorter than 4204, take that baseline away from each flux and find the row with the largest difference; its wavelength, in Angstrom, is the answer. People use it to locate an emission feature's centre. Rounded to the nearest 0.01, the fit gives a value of 4195.87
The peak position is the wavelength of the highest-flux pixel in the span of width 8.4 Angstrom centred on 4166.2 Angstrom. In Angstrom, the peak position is 4162.19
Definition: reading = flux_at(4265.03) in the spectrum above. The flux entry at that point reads 0.663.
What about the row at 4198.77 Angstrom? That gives 0.6745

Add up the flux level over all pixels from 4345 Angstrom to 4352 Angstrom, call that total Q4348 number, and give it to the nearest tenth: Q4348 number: 3.8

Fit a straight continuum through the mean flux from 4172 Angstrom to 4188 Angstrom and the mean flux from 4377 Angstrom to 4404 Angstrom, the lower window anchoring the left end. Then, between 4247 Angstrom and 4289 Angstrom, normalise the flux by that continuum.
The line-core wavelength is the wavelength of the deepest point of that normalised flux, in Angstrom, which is 4270.93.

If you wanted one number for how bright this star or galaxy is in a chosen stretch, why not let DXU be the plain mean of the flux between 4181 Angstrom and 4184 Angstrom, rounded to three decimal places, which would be 0.705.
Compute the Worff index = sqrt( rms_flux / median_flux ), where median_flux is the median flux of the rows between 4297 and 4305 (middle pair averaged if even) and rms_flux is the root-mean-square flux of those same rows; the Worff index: 1.00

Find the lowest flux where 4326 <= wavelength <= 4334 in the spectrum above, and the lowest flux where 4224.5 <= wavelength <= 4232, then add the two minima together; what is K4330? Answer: 1.15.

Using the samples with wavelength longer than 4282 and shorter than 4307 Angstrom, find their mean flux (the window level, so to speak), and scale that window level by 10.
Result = 6.3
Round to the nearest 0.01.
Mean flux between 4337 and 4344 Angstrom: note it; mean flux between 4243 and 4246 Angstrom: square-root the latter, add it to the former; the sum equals 1.87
